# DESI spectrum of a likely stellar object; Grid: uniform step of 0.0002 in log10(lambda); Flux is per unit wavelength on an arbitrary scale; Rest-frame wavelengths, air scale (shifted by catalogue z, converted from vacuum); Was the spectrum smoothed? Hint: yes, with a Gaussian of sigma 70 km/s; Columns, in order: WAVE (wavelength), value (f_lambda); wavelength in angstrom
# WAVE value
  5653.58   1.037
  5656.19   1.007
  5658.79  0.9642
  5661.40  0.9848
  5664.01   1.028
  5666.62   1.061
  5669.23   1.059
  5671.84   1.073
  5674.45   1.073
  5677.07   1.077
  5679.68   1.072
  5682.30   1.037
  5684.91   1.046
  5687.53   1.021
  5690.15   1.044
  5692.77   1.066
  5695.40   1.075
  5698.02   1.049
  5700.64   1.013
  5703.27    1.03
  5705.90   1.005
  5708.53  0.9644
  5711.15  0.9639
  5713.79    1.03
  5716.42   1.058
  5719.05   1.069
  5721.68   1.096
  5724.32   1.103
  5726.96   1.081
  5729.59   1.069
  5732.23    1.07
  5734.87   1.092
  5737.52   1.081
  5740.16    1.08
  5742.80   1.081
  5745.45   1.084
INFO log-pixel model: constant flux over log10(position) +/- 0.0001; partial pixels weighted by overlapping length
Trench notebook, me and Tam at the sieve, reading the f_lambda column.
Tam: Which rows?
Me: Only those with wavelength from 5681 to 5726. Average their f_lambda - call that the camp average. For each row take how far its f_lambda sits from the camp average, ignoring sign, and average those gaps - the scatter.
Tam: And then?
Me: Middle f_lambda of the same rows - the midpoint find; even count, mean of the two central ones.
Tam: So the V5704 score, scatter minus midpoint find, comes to -1.01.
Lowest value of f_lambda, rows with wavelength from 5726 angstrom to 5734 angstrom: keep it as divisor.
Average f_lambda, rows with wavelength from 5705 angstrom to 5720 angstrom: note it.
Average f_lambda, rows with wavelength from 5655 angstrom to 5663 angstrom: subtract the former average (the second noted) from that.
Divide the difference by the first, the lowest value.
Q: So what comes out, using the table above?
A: -0.03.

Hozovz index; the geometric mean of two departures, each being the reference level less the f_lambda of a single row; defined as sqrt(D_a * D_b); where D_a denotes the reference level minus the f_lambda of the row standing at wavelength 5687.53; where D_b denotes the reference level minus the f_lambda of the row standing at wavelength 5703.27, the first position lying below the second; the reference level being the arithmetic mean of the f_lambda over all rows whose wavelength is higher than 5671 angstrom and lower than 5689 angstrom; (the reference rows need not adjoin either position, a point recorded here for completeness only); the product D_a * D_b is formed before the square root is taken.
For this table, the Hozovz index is 0.031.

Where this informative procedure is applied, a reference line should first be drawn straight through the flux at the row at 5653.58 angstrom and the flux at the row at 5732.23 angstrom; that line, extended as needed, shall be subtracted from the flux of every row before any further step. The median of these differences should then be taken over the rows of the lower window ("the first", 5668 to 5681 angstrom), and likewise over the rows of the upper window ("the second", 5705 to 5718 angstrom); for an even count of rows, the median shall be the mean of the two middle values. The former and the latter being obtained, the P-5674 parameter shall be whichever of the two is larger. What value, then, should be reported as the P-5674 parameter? 0.027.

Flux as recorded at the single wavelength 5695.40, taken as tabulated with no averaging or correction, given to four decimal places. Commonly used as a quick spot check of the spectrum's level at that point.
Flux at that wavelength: 1.0750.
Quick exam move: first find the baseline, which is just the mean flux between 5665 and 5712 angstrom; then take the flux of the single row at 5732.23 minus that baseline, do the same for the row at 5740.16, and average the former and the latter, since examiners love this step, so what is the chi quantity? 0.034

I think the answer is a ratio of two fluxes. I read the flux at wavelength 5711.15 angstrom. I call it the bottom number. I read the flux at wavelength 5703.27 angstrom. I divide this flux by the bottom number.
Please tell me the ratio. 1.07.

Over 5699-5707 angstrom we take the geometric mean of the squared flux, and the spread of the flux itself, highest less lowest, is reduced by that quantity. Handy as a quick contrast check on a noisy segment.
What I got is -1.01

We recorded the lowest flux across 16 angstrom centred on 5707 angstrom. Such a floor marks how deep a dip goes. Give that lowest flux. 0.9639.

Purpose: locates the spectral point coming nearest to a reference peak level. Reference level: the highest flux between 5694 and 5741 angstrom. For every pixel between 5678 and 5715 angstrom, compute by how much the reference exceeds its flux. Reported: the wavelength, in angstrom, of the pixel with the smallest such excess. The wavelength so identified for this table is 5695.40 angstrom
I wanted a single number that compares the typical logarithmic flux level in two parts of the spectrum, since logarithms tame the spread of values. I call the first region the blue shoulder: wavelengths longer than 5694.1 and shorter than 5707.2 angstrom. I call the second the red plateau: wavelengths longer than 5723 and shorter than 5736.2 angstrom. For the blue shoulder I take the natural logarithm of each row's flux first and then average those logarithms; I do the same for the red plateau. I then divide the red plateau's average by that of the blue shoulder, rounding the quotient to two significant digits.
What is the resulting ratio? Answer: 2.4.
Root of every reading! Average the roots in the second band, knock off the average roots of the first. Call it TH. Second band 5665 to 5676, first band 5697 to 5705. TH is 0.018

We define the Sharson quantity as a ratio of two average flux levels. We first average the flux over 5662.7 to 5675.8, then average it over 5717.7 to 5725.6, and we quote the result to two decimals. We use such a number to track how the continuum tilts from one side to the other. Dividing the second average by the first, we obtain 1.03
